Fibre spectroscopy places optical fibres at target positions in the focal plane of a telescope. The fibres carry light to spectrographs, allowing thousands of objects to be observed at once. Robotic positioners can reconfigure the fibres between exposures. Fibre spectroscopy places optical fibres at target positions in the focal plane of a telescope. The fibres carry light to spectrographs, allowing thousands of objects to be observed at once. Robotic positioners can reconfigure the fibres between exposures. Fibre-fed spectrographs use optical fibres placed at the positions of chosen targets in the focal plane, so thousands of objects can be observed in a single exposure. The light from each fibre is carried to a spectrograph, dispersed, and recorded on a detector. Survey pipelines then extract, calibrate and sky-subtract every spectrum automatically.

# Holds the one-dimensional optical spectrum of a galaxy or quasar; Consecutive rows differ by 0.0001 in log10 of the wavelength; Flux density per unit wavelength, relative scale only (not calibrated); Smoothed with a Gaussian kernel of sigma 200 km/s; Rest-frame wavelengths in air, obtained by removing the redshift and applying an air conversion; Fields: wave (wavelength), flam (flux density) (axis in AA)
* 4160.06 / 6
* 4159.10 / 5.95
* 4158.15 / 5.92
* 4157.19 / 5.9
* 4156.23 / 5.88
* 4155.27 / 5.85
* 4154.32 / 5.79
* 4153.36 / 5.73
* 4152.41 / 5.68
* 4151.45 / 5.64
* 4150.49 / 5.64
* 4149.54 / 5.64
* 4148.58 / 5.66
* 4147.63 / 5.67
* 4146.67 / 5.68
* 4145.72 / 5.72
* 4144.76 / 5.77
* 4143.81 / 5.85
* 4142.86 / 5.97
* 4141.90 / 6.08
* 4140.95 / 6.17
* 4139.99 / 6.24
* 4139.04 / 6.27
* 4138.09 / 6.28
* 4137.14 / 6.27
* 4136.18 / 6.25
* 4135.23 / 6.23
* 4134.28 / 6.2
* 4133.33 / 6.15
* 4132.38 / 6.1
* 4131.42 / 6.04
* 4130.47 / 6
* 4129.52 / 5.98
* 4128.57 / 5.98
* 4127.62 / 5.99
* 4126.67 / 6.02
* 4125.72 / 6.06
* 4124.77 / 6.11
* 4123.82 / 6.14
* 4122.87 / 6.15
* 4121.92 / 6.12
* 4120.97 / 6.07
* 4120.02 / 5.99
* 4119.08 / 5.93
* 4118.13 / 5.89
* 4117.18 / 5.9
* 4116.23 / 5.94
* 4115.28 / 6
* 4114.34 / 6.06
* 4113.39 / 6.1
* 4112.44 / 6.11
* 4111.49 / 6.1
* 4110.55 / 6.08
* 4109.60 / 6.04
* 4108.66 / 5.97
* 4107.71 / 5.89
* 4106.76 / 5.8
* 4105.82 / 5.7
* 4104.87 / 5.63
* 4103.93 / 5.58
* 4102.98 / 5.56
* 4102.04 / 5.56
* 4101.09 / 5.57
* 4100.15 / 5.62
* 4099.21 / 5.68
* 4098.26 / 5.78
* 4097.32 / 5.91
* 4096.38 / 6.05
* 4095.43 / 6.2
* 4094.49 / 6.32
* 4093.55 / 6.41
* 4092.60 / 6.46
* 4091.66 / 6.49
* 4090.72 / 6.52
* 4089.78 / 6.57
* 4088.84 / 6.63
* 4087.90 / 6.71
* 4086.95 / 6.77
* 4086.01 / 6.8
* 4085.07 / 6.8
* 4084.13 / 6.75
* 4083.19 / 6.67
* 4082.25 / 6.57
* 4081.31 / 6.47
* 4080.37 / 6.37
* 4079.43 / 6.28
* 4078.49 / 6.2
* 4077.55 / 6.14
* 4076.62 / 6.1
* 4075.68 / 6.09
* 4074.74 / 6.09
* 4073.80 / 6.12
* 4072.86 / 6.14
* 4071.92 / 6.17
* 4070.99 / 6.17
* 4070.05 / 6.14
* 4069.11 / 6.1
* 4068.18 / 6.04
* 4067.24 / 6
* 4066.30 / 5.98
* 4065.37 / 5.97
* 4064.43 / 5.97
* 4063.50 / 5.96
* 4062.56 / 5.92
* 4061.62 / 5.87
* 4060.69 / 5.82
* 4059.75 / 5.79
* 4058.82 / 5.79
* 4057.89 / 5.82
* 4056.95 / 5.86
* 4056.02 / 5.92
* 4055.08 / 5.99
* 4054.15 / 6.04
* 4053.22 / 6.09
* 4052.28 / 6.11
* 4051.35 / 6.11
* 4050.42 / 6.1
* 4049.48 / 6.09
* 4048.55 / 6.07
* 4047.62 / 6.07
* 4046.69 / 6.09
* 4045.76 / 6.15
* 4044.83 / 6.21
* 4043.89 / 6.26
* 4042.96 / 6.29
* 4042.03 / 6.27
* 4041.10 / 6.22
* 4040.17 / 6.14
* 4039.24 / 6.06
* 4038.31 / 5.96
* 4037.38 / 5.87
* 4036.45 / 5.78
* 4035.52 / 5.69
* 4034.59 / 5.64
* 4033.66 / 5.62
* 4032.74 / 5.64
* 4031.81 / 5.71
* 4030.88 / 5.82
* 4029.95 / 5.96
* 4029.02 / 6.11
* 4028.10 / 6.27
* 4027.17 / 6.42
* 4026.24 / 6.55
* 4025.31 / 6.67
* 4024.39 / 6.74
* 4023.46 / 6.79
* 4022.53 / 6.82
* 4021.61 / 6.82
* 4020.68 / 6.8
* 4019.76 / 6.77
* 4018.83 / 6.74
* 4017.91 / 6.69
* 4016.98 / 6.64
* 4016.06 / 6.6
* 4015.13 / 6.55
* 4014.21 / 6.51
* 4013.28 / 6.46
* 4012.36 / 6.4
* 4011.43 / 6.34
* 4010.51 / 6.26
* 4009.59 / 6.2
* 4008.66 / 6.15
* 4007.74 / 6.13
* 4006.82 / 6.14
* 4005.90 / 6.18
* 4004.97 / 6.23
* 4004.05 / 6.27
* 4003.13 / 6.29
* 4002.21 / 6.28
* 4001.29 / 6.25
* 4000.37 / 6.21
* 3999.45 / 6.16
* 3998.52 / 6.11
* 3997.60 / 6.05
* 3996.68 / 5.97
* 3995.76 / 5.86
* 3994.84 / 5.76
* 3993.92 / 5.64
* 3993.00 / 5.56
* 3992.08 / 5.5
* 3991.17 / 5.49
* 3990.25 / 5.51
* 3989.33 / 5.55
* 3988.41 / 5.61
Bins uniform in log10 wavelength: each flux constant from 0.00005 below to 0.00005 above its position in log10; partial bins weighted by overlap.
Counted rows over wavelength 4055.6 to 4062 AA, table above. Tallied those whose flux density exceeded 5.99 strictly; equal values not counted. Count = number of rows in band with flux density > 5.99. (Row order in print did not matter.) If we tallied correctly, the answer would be 0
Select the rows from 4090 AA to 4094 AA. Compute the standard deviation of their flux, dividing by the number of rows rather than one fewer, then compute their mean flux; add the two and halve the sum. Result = 3.26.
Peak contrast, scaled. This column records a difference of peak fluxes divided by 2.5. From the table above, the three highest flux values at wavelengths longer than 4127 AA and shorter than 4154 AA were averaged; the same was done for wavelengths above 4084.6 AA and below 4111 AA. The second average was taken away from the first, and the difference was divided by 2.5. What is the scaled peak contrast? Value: -0.21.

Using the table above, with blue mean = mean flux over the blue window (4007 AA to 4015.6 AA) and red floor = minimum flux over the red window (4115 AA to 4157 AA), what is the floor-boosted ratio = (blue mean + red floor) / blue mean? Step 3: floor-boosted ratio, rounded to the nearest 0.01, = 1.89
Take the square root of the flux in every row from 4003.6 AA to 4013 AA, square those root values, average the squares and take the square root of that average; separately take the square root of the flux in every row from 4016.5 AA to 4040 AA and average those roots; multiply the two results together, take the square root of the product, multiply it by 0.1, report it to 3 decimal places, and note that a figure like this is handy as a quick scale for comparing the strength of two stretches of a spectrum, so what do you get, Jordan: 0.250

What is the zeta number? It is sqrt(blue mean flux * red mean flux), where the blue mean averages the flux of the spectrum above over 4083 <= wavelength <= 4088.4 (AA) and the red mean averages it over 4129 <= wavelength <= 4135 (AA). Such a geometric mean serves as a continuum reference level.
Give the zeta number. 6.41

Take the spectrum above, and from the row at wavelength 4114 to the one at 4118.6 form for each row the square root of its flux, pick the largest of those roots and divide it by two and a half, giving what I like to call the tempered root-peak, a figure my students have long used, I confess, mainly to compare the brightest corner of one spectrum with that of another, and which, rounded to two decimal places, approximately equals 0.98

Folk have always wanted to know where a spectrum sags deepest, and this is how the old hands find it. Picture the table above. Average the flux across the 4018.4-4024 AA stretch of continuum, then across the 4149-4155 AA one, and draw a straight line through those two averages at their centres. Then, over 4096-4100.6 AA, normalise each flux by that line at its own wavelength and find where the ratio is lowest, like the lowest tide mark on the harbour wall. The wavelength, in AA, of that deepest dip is 4100.15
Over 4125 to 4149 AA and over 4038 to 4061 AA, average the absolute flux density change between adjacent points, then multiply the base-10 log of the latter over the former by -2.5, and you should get 0.1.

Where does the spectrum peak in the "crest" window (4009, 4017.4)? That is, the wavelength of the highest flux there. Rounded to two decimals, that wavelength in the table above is 4016.98 AA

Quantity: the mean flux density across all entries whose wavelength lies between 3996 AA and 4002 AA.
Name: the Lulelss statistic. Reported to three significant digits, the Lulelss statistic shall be 6.12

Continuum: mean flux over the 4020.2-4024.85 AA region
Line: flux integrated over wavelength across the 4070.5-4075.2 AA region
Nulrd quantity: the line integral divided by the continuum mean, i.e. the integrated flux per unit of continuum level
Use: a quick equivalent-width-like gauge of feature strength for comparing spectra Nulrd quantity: 4.2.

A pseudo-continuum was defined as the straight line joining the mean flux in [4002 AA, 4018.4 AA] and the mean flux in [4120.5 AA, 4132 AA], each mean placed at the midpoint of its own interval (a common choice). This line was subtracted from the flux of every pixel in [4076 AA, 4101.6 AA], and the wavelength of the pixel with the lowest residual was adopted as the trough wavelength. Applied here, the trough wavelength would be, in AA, 4101.09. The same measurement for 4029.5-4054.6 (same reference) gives 4033.66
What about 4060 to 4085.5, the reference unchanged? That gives 4060.69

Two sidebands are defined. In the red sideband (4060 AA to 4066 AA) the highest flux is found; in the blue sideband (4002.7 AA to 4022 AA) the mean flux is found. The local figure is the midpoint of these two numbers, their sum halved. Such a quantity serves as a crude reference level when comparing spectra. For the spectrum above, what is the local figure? 6.20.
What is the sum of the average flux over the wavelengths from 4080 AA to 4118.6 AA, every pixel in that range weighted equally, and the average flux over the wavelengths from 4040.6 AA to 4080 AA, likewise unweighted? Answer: 12.2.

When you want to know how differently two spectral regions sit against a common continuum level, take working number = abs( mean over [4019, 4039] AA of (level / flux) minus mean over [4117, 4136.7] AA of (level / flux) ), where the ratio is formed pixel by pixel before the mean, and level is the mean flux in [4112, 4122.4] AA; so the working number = 0.019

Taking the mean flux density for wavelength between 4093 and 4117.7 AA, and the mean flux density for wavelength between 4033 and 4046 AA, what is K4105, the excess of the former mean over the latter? -0.1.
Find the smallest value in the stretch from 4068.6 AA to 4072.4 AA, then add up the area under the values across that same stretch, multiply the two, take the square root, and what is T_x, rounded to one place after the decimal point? 11.9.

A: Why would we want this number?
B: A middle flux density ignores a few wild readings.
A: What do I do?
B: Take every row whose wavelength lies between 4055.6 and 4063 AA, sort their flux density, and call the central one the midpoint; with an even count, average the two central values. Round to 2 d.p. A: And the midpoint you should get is 5.84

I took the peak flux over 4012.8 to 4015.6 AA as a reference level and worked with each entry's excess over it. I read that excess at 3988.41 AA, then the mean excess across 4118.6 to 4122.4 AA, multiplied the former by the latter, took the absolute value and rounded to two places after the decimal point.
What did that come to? 0.49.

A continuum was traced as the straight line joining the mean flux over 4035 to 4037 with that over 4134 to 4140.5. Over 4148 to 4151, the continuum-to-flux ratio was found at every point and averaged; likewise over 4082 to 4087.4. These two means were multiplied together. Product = 0.99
